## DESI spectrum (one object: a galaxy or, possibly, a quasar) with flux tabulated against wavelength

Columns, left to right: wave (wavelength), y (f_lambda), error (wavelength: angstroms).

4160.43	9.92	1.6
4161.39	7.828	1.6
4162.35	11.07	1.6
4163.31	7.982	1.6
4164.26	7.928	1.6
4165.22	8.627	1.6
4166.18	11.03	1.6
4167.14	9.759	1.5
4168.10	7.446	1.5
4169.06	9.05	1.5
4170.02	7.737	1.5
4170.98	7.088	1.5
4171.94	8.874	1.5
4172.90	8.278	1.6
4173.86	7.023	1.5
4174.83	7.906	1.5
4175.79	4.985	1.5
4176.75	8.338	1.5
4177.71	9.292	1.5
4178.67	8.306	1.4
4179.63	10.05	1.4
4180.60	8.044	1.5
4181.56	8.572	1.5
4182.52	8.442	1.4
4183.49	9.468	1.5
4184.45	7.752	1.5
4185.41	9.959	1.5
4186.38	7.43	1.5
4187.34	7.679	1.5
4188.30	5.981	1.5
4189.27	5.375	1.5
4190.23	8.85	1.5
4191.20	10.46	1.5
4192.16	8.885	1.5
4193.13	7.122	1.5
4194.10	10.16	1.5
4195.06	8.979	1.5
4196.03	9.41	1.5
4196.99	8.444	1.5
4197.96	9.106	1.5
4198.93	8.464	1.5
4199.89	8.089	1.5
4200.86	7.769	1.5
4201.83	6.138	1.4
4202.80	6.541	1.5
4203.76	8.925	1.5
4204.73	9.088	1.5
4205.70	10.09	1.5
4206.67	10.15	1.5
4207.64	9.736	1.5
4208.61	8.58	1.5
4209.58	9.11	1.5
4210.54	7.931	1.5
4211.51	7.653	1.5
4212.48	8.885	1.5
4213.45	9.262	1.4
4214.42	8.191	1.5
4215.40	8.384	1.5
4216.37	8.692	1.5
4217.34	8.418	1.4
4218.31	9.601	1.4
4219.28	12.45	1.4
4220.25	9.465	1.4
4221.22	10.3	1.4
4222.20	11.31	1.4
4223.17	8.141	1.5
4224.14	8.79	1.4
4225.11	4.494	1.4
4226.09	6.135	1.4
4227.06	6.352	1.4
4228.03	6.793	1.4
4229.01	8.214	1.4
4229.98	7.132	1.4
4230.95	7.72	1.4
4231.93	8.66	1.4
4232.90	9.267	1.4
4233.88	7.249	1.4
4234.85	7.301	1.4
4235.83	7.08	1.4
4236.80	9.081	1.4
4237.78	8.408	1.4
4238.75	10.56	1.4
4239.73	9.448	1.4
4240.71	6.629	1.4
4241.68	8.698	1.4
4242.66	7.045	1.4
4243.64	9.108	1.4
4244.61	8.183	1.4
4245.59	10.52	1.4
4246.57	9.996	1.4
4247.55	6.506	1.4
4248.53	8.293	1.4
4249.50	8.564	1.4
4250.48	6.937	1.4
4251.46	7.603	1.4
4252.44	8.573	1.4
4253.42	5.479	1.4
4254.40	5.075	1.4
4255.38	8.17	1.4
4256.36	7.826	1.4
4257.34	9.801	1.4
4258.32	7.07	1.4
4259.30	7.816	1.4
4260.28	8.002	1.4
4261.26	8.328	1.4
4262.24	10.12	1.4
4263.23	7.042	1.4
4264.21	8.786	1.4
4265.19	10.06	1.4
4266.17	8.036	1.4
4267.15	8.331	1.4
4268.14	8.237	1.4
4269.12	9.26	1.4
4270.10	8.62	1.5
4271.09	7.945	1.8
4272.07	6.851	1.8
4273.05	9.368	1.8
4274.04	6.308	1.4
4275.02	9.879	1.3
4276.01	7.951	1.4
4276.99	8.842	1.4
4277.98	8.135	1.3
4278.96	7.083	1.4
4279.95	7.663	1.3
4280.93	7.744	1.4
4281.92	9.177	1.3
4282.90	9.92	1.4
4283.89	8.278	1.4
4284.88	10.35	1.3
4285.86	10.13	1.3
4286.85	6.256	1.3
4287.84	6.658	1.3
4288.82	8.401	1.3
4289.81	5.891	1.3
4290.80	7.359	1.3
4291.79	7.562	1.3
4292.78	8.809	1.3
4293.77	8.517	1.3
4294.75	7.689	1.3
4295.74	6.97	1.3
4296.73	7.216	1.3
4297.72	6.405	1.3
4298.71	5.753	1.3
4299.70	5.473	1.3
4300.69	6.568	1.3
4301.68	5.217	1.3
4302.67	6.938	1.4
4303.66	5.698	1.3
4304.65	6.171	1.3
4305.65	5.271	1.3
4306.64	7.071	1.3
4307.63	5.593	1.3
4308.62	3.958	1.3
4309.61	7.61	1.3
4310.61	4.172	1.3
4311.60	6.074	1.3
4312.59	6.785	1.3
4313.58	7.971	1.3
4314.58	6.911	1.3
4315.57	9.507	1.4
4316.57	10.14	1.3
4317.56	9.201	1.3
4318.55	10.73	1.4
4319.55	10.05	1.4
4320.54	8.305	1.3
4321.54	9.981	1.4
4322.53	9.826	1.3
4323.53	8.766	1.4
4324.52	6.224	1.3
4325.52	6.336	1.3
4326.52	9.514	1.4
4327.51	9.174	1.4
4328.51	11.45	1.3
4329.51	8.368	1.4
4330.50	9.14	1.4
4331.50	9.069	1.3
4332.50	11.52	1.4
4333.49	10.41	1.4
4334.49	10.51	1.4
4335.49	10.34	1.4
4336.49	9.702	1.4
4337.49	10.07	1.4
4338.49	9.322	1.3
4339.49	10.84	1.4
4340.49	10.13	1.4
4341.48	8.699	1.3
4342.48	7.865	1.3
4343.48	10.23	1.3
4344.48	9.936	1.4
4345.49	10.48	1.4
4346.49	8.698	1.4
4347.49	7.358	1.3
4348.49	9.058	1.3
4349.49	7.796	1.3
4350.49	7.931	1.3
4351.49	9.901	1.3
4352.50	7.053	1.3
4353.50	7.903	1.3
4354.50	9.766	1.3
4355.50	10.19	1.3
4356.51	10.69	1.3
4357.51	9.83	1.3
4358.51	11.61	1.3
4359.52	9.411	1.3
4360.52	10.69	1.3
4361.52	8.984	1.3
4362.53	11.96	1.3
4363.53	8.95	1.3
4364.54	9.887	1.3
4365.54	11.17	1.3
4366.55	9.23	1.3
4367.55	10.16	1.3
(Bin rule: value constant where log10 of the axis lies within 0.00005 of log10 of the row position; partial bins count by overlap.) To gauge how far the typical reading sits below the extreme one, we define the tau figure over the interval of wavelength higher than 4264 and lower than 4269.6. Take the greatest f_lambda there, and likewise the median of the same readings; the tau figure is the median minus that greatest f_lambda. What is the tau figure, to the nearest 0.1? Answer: -1.5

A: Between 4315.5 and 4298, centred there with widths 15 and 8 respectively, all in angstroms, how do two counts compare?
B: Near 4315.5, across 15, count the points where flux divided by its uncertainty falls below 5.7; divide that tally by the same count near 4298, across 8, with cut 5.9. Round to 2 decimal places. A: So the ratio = 0.71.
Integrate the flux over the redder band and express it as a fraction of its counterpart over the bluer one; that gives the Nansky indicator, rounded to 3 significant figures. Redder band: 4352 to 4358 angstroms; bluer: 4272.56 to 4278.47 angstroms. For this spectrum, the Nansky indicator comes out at 1.12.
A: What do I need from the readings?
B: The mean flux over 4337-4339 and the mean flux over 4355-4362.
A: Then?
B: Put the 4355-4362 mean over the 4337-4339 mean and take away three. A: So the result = -1.95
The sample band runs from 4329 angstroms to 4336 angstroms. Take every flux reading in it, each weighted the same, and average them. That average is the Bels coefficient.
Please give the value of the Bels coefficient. 9.9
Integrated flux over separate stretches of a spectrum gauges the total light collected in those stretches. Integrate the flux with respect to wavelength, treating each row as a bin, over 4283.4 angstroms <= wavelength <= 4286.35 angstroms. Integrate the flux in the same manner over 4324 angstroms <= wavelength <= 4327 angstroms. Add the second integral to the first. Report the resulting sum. 50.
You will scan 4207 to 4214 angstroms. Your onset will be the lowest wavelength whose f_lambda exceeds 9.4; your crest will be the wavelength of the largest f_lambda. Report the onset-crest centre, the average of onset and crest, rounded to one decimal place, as 4207.6 angstroms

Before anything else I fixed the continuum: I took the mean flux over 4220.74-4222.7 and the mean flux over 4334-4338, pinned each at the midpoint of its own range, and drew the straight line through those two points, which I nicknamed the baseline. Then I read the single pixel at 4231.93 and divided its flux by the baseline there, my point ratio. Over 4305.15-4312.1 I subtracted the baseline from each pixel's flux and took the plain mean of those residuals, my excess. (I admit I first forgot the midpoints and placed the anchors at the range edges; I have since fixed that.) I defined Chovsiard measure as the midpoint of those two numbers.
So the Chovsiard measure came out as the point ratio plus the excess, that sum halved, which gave -1.9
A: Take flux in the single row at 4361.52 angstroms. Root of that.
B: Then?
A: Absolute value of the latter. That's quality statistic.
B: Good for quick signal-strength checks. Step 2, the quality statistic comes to 3.00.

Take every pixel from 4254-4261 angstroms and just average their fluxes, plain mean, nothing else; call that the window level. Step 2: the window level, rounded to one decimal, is 7.7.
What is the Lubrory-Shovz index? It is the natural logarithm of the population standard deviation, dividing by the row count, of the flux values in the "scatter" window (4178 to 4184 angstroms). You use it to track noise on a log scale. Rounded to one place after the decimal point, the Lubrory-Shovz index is -0.3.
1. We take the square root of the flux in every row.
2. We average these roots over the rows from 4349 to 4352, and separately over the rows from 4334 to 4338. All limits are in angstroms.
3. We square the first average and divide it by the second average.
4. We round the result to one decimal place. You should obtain 2.7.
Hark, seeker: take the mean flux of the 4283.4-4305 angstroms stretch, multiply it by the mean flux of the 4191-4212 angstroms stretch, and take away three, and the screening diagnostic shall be 59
